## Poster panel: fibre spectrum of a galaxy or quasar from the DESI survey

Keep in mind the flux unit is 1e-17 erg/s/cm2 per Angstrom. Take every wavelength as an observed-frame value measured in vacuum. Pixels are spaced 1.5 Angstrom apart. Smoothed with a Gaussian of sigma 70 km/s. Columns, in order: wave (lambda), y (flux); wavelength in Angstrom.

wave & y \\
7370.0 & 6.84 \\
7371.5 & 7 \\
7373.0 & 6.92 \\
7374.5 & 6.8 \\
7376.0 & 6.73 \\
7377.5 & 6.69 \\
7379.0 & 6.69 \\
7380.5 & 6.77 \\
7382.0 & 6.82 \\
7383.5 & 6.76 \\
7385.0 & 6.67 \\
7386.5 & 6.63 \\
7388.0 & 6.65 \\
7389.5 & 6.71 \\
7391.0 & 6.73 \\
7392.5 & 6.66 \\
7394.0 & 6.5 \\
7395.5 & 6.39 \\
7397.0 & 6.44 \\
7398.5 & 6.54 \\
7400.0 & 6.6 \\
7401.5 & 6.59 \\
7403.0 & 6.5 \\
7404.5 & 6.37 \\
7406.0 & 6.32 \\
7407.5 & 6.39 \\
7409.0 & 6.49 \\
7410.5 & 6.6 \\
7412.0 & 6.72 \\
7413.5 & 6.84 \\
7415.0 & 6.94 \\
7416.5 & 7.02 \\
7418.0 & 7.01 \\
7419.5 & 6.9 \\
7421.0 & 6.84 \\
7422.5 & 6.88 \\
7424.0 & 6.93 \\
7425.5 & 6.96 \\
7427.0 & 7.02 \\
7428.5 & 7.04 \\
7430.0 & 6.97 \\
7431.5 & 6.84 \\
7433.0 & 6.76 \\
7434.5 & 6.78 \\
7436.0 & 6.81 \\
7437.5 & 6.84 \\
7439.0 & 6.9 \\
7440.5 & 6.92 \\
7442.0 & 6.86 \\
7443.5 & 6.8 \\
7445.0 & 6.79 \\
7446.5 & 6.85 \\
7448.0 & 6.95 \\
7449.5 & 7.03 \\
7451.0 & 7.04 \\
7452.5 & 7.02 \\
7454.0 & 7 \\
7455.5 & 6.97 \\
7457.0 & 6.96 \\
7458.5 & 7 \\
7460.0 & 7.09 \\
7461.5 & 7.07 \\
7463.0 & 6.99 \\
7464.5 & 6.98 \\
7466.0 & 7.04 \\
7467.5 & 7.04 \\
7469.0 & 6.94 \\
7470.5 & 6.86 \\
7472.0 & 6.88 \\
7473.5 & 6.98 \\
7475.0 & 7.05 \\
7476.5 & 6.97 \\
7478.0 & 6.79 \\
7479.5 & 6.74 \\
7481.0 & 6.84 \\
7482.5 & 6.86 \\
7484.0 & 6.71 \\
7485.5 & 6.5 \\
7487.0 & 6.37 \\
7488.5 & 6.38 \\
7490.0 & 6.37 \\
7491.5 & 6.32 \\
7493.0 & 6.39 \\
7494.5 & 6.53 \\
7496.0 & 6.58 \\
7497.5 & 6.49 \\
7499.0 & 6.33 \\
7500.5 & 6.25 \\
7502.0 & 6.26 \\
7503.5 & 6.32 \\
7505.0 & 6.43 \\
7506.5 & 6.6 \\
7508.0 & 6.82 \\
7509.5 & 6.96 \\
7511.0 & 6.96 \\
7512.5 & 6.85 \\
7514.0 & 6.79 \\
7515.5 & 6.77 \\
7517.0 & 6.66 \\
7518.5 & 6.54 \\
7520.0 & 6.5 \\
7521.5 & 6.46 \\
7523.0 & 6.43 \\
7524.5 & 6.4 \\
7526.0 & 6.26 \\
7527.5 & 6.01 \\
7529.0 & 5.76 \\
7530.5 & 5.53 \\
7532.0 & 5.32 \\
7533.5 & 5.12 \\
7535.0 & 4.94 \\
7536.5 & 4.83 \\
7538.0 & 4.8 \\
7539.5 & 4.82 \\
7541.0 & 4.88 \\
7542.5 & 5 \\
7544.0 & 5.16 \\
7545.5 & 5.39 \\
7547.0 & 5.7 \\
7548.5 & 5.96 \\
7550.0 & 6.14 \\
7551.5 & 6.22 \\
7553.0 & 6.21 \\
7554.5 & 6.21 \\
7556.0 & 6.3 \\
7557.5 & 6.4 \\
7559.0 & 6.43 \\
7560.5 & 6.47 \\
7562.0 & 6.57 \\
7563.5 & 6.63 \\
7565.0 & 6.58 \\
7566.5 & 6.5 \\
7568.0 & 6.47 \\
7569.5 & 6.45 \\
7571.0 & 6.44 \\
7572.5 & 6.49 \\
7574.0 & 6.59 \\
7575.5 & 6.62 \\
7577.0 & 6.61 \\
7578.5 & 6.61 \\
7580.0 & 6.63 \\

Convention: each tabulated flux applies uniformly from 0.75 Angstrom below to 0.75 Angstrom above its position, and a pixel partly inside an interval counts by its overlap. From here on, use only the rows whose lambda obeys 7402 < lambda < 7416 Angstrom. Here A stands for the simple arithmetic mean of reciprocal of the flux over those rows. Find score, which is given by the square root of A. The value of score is 0.390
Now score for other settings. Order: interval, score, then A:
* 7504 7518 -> 0.385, 0.148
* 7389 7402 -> 0.390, 0.152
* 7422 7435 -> 0.380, 0.145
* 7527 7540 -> 0.438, 0.192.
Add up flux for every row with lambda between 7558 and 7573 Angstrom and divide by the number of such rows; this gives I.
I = 6.50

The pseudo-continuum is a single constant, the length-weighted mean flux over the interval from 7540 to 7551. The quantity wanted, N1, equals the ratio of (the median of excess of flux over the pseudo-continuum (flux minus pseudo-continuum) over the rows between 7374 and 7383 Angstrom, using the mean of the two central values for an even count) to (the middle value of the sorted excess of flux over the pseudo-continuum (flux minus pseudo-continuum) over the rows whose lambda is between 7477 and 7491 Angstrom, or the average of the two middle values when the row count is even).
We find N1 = 1.03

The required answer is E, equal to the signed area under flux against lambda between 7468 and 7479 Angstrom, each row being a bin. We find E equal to 76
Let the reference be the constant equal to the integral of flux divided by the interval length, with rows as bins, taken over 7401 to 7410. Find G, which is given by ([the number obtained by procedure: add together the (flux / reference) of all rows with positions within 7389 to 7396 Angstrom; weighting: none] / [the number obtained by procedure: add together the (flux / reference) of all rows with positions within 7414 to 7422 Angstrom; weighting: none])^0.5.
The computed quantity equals 0.97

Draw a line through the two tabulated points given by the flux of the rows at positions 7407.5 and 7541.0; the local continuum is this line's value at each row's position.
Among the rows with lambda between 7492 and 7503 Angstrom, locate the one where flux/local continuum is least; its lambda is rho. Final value 7500.5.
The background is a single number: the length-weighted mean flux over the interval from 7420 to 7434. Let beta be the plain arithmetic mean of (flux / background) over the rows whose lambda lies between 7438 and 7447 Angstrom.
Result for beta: 0.991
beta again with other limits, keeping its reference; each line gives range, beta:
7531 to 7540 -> 0.719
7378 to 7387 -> 0.973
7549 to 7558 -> 0.904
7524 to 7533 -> 0.851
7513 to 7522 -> 0.958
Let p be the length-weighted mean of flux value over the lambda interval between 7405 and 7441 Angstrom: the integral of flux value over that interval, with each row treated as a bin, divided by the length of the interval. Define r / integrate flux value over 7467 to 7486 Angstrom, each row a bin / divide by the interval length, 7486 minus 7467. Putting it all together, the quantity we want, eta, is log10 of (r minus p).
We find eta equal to -1.4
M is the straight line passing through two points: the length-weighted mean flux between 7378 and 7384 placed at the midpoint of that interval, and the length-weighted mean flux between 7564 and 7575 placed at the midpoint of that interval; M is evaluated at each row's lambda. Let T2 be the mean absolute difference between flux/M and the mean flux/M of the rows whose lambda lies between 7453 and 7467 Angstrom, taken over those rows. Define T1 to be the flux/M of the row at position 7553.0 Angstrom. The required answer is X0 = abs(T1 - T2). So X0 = 0.95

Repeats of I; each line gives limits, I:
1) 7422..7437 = 6.90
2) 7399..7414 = 6.54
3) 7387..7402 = 6.58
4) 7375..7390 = 6.71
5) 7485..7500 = 6.43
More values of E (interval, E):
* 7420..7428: 55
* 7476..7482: 41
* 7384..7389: 33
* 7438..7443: 34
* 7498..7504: 38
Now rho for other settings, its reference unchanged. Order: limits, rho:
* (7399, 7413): 7406.0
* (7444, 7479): 7445.0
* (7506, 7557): 7538.0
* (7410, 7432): 7410.5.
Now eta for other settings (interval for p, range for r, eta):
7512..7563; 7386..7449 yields -0.1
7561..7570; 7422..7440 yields -0.4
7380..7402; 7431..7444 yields -0.7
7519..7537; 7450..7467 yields 0.1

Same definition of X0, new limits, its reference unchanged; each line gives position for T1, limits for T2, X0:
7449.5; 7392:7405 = 1.04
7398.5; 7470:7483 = 0.96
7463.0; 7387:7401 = 1.04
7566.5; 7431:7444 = 0.99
